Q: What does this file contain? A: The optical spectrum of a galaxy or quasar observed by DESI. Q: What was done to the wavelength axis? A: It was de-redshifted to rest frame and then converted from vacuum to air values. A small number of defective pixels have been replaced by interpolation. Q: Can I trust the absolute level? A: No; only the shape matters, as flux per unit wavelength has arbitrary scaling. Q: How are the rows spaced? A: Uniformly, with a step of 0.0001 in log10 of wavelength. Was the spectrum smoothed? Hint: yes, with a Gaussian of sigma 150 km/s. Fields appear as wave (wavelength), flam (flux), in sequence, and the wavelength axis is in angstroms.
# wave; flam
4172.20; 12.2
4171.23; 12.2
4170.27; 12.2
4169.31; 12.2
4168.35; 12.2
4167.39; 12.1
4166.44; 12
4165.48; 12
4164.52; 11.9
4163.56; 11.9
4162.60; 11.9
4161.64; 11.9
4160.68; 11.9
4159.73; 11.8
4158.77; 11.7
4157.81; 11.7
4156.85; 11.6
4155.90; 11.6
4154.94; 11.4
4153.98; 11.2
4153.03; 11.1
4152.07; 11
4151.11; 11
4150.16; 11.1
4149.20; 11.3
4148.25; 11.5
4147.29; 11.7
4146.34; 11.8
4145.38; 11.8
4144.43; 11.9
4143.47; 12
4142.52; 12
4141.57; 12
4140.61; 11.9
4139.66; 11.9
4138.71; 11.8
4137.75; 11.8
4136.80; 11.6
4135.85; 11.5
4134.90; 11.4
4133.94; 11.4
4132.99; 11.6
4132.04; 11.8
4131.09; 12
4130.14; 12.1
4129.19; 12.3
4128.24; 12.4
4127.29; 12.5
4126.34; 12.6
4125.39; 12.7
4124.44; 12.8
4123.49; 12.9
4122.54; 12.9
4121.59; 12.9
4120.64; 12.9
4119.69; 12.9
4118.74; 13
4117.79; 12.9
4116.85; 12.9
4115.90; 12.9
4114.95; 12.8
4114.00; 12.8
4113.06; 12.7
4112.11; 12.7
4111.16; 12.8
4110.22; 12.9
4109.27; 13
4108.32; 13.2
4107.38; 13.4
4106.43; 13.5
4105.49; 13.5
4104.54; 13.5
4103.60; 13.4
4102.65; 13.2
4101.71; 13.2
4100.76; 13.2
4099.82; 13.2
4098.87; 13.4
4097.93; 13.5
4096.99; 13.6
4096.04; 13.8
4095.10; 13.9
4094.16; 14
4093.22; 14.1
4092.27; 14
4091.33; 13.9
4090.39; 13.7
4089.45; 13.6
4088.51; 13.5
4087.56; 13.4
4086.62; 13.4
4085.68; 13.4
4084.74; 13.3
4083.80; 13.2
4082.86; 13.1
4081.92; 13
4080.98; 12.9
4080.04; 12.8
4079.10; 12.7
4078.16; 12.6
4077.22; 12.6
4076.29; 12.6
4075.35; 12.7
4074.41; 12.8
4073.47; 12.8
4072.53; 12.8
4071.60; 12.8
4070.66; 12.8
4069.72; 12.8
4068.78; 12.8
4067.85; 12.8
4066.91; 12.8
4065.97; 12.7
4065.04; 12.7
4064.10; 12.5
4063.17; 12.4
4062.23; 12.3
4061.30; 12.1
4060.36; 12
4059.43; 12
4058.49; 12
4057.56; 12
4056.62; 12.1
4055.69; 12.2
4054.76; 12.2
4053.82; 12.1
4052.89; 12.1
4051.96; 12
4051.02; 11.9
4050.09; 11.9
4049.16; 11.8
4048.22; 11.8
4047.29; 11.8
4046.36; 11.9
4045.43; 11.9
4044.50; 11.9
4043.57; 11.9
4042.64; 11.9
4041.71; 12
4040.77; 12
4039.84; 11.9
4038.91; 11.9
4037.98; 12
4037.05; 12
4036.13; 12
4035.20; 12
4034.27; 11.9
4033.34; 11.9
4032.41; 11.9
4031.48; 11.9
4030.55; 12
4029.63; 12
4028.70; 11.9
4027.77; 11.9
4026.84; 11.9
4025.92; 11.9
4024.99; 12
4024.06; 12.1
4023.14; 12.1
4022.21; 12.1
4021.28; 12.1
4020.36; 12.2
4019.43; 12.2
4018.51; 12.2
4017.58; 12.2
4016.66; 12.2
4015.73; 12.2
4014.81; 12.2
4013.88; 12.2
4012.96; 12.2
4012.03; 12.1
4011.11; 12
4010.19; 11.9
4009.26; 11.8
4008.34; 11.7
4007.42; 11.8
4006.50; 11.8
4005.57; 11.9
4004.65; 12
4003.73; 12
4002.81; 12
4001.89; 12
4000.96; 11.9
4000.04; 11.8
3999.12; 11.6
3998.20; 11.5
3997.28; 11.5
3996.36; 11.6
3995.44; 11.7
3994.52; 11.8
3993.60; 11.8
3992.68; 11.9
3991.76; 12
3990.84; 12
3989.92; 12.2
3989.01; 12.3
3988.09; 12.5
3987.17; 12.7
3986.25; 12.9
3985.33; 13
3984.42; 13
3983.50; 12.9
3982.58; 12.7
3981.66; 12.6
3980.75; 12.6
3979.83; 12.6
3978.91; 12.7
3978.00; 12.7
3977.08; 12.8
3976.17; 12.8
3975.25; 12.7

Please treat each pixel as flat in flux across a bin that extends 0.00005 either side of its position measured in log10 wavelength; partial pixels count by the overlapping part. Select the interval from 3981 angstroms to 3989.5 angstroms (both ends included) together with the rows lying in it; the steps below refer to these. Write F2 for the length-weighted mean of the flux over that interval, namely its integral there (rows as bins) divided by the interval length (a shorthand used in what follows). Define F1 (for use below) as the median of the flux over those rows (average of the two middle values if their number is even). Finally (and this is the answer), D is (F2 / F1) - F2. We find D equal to -11.7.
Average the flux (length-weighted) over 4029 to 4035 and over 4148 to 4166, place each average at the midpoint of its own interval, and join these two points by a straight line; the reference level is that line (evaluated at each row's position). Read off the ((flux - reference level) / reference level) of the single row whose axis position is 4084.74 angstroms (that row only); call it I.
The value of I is 0.13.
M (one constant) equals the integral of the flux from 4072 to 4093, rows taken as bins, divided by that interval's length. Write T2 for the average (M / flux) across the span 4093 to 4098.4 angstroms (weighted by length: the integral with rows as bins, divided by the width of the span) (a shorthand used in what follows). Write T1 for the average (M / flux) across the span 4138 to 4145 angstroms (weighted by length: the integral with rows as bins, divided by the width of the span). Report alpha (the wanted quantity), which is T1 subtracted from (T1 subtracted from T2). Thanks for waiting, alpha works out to -1.25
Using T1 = 1.102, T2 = 0.95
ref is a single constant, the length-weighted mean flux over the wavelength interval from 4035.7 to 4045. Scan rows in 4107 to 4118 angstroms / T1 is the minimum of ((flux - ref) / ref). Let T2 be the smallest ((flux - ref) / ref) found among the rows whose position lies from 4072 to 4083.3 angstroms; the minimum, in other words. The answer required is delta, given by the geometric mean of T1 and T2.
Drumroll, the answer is 0.0580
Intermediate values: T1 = 0.062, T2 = 0.054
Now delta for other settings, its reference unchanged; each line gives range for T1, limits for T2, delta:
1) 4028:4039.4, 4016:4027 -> 0.0046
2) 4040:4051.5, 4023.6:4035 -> 0.0077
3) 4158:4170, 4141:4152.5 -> 0.0413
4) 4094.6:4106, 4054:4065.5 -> 0.0198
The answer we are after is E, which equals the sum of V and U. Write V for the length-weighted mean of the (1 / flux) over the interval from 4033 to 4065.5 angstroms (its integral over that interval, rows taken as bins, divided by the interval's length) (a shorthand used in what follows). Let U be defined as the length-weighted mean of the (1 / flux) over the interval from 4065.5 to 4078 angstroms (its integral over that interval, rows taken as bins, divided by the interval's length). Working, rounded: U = 0.0785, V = 0.0832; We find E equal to 0.162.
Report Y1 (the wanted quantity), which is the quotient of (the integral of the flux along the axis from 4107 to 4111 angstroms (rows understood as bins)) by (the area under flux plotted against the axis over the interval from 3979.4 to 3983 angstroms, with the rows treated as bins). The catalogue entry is 1.15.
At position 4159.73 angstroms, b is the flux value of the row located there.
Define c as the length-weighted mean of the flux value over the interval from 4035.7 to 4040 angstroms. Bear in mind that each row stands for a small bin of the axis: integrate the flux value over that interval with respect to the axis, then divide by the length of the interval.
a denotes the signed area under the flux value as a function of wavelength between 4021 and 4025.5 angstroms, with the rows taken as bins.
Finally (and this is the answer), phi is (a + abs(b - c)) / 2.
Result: 27.2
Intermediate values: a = 54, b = 11.8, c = 12.0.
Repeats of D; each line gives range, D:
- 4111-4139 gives -11.4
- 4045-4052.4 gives -10.9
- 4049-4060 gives -11.0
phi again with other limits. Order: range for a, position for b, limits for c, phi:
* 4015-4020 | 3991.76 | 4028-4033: 30.5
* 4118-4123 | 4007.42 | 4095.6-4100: 33.1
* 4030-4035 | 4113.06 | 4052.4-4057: 30.1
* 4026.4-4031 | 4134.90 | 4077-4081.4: 28.1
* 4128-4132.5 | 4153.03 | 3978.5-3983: 28.0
